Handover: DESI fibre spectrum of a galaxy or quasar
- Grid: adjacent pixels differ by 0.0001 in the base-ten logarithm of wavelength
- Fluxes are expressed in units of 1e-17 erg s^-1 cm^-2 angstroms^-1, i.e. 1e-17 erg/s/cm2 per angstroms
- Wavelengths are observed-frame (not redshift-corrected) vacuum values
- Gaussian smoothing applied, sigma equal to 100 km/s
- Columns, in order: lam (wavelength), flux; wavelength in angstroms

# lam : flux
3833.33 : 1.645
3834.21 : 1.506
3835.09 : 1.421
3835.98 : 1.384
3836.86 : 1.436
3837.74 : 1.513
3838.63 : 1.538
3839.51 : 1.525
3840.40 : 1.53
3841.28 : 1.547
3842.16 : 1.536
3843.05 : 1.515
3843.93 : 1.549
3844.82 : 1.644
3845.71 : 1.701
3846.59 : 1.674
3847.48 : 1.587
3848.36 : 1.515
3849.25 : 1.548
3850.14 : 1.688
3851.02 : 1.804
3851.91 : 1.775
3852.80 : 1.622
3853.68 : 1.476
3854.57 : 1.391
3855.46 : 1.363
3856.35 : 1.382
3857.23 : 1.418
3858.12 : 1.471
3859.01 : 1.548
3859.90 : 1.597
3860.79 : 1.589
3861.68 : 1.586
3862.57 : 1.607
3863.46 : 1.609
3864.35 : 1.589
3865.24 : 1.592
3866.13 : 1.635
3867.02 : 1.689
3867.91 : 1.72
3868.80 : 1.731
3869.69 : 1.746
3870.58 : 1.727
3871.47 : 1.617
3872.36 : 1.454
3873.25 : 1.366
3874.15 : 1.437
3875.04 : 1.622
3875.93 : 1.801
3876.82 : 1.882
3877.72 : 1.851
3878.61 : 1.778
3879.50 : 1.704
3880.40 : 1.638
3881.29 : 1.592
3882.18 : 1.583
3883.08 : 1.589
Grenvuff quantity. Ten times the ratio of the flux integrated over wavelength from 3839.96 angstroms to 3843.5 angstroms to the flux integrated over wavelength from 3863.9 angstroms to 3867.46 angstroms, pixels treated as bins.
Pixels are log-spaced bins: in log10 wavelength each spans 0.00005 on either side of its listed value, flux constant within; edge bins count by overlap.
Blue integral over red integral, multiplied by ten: 9.4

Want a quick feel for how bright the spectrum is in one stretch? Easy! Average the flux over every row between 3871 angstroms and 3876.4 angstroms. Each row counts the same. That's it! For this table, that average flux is 1.55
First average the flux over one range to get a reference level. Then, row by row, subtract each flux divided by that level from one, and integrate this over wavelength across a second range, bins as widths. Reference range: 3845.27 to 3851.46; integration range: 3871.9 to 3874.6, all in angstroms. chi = 0.37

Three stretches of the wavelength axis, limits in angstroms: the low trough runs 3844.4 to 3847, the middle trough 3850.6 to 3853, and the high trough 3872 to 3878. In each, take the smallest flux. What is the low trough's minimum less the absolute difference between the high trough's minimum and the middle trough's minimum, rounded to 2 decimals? 1.39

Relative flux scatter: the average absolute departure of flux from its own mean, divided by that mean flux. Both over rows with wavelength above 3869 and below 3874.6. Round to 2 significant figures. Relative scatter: 0.089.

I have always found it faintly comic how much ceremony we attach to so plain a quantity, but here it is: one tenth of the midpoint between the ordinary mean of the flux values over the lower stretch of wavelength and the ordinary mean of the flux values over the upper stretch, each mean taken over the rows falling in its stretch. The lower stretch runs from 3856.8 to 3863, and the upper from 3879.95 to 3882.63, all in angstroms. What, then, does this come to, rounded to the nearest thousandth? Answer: 0.157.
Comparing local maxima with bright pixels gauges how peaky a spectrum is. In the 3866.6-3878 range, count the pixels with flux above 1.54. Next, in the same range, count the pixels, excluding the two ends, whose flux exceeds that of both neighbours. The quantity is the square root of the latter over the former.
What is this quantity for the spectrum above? 0.447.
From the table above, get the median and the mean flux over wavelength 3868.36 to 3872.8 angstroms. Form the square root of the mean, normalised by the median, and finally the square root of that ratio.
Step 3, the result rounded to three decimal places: 0.863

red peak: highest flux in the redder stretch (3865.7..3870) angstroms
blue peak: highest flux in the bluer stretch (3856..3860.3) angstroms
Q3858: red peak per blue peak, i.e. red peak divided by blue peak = 1.09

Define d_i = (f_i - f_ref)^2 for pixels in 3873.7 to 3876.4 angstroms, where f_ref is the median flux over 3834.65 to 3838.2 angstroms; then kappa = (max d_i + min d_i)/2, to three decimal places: 0.069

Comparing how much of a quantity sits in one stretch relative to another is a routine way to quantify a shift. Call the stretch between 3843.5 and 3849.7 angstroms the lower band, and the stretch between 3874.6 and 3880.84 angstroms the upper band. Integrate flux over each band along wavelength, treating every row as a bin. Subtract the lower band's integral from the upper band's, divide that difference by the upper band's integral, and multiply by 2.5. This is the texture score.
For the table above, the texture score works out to 0.23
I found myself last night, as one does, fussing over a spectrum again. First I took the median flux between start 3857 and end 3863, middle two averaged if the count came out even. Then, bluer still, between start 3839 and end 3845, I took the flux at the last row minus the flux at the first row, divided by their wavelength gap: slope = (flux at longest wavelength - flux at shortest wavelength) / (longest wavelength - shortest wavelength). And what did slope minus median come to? -1.56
